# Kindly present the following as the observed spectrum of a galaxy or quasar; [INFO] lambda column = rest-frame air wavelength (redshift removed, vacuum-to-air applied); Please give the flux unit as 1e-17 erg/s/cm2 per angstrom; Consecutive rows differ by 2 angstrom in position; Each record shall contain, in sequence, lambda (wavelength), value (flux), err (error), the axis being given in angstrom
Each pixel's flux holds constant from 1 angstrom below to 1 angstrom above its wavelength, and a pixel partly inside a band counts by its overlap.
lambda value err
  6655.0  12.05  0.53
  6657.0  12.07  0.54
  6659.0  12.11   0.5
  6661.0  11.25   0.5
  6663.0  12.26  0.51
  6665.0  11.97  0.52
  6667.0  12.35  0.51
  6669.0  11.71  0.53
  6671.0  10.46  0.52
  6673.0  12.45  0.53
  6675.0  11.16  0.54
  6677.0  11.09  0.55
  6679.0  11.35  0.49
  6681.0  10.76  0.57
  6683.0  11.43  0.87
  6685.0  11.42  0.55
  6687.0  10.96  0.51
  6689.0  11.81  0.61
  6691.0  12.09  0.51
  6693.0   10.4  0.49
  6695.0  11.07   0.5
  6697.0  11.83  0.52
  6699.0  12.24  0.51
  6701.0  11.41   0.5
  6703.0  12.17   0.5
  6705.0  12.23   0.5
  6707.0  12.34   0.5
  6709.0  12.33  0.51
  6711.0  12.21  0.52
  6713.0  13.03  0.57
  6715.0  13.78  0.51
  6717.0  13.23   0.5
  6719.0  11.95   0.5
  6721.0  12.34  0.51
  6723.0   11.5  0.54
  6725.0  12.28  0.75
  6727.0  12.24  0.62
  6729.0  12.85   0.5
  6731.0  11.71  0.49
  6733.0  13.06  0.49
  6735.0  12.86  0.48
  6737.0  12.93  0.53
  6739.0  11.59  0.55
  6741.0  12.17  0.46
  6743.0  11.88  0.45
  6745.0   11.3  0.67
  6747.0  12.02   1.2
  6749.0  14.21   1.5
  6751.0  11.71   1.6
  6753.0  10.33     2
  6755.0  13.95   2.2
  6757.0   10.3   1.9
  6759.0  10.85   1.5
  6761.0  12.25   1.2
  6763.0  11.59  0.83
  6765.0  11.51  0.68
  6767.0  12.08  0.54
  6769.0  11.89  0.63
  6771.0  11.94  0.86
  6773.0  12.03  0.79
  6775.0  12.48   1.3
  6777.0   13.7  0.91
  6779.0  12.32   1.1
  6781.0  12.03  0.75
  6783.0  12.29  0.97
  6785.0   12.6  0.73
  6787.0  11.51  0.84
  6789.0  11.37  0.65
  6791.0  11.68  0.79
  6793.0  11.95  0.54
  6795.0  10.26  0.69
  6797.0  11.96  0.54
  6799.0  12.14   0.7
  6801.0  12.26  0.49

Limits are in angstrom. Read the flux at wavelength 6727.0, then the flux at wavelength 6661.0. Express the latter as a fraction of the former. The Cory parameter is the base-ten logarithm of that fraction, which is -0.04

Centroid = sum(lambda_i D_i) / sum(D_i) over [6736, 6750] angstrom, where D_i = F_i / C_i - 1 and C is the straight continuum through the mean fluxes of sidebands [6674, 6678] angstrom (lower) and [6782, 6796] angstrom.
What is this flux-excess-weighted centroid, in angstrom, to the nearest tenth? 6744.2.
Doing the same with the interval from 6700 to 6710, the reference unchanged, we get 6705.9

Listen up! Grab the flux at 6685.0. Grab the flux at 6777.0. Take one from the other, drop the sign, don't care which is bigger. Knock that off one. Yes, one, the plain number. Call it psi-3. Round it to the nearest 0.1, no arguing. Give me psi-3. -1.3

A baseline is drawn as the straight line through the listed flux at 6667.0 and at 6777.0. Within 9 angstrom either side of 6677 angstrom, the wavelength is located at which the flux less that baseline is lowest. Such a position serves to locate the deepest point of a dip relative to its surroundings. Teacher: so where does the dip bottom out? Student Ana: 6671.0 angstrom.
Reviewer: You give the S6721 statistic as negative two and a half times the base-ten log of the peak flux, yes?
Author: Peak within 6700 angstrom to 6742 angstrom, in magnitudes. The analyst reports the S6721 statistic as -2.85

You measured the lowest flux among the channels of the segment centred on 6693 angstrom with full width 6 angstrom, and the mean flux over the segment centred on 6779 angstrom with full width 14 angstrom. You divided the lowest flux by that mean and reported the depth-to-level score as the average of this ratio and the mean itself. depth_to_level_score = 6.66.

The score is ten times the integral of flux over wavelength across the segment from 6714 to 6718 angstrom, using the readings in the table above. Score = 540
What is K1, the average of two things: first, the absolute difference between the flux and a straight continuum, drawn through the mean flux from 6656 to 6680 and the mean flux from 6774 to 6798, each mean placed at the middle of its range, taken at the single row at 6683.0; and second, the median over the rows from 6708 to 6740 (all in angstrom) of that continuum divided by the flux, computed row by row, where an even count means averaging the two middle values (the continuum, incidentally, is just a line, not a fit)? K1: 0.63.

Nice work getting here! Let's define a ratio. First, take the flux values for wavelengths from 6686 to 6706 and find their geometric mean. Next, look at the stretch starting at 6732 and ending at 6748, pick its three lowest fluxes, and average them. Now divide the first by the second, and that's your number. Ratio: 1.00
